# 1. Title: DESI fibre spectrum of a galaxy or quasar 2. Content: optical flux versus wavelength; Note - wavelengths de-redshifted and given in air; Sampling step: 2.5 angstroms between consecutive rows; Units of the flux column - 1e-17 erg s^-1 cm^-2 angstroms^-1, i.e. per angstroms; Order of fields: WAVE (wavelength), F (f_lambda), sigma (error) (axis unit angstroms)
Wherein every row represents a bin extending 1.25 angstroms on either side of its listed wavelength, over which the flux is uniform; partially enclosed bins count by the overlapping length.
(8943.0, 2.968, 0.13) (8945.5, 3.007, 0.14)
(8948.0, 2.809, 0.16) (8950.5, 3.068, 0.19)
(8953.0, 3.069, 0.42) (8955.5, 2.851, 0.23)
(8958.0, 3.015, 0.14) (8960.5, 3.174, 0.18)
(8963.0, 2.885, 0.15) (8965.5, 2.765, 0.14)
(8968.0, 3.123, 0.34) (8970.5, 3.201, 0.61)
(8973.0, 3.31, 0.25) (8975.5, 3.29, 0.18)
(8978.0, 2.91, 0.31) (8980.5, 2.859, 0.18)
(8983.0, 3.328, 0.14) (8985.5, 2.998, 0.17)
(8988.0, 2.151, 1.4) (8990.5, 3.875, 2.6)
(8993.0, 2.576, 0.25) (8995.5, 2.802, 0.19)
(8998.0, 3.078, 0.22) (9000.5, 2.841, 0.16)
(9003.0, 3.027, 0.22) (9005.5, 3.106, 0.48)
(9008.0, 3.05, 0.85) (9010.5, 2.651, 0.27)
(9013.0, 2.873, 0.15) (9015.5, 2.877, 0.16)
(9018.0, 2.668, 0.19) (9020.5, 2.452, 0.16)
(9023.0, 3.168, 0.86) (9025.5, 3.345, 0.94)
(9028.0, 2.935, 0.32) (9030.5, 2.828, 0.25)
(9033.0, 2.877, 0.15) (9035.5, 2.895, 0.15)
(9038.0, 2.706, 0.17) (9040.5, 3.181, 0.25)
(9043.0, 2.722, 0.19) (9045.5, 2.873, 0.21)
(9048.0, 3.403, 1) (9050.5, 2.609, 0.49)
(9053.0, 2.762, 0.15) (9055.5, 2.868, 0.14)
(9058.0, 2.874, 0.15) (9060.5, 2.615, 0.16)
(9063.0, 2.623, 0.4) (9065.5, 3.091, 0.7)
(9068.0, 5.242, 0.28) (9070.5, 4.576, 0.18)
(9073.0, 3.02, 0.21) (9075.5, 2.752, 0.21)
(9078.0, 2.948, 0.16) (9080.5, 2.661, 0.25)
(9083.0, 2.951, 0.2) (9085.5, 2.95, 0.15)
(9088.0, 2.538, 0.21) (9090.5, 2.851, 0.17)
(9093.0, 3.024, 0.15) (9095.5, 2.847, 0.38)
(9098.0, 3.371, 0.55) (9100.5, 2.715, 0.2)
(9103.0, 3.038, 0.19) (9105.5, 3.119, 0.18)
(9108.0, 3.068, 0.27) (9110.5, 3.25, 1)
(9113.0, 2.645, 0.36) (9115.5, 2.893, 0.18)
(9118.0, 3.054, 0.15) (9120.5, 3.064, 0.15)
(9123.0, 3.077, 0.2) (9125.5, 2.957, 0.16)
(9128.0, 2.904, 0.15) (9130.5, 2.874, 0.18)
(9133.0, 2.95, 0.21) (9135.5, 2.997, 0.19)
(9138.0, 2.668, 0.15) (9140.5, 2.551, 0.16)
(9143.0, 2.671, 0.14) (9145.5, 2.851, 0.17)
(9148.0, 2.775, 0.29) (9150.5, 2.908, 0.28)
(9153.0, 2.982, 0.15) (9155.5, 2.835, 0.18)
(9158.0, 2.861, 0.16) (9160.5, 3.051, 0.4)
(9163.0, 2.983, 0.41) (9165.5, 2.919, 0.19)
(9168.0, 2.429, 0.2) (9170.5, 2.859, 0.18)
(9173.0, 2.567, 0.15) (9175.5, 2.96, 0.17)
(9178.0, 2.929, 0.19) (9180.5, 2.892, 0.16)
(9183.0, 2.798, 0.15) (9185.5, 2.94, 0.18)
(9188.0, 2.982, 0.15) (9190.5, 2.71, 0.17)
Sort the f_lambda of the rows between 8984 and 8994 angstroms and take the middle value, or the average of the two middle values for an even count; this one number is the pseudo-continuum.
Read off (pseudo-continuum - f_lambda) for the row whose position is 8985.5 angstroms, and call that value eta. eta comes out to -0.21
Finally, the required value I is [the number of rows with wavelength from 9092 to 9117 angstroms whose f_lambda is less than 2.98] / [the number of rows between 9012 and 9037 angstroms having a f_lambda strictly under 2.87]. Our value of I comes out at 1.33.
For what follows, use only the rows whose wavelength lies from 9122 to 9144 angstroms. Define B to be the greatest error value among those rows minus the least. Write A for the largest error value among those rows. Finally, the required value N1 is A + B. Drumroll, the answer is 0.3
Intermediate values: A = 0.2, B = 0.1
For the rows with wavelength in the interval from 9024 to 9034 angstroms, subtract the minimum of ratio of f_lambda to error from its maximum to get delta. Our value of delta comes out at 16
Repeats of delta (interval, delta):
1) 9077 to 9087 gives 9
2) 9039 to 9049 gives 11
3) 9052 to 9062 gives 4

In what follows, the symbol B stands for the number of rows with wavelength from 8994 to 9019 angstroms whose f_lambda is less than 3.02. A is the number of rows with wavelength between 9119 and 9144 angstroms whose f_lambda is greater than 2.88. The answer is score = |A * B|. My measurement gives 36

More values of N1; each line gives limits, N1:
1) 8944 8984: 1.1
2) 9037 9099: 1.9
